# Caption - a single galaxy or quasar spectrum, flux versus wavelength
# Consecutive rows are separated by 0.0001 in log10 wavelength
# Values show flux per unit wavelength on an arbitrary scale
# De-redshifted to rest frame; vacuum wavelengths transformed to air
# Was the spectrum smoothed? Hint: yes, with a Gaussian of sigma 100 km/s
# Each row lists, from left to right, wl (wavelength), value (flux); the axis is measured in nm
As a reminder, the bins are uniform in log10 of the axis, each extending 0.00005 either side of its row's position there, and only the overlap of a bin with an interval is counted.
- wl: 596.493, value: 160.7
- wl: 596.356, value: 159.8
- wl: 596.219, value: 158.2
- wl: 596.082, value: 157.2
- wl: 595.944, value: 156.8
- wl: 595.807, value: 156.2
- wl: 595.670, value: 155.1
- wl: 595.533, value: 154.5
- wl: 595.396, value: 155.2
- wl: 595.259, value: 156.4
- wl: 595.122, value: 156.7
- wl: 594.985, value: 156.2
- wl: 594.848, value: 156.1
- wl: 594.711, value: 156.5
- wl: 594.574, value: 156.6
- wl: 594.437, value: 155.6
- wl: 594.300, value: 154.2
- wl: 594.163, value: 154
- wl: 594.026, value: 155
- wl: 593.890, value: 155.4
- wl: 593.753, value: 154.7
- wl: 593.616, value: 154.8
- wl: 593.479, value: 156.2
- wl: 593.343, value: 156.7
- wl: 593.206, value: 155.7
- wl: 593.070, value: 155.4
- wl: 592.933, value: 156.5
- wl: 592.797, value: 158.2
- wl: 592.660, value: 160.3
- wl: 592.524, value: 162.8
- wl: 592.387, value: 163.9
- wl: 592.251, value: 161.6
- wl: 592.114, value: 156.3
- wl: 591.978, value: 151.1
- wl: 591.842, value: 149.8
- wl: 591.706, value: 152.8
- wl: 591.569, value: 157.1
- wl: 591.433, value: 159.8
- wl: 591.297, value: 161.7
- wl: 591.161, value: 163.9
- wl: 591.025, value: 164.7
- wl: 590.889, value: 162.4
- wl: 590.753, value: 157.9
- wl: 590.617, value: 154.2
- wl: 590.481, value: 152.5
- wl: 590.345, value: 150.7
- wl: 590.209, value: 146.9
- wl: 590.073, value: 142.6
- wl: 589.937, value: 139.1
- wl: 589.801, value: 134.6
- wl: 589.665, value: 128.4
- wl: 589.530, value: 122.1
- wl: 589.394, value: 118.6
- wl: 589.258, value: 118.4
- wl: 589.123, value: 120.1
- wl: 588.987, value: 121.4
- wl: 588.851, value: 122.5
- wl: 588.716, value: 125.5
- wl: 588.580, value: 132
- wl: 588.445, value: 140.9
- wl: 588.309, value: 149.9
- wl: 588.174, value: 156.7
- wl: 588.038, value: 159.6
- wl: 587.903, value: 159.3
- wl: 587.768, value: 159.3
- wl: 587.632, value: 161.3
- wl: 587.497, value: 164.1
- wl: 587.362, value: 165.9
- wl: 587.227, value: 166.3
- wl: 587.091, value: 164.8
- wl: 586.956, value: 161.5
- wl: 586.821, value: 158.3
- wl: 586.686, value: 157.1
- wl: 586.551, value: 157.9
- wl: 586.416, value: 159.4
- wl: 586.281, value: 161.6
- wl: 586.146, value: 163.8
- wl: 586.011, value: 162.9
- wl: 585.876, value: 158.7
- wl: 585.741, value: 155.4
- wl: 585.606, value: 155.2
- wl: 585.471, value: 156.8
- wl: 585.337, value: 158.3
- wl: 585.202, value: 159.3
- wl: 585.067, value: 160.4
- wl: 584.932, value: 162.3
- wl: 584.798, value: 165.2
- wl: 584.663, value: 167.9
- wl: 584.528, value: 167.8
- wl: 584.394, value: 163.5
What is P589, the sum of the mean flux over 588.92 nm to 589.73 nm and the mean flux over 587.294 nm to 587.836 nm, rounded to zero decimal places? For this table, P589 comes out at 284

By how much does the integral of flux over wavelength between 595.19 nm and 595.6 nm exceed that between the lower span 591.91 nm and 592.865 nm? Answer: -88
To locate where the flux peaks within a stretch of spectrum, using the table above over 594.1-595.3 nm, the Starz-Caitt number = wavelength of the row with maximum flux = 595.122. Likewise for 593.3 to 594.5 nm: 593.343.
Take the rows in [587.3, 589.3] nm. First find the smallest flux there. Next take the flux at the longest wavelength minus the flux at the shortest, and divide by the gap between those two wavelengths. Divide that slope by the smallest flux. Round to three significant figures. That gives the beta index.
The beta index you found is -0.212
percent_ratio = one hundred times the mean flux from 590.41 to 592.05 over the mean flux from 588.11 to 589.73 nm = 121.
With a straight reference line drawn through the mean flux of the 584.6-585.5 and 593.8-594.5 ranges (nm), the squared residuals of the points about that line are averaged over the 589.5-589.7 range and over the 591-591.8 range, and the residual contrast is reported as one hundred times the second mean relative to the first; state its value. 2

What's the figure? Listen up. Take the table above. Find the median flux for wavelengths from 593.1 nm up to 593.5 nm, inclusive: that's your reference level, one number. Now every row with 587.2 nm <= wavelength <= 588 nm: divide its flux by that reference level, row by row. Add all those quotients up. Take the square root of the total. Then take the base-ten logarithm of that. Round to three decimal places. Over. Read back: 0.398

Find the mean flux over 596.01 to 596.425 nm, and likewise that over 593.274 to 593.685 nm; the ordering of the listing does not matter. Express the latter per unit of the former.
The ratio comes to 0.98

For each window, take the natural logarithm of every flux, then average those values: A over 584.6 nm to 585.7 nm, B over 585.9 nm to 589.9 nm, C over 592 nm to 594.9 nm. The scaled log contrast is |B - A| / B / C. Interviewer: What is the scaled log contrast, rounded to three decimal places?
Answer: 0.004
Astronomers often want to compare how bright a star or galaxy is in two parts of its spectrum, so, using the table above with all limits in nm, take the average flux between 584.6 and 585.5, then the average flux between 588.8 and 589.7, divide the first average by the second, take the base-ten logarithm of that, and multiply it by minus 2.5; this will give -0.31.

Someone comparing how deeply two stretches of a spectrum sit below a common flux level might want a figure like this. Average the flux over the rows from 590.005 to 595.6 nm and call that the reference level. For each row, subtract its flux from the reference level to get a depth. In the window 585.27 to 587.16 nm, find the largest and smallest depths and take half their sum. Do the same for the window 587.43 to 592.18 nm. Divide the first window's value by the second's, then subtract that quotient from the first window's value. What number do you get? -4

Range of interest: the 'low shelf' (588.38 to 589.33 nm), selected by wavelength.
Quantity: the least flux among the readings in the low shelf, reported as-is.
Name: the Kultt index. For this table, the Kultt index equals 118.4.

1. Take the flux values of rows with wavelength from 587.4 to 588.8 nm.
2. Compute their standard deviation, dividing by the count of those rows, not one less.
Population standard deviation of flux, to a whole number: 13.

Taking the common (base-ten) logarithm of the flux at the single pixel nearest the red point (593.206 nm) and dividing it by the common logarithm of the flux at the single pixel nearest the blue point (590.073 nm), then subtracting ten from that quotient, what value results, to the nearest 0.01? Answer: -8.98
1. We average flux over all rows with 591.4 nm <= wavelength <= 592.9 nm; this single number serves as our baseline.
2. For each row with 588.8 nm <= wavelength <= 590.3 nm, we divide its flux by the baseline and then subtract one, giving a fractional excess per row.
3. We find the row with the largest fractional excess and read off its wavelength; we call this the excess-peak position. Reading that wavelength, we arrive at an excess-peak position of 590.209 nm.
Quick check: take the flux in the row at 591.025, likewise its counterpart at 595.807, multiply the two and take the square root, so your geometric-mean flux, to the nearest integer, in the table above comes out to 160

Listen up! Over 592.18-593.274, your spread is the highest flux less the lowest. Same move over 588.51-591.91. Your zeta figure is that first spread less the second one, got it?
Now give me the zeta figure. -38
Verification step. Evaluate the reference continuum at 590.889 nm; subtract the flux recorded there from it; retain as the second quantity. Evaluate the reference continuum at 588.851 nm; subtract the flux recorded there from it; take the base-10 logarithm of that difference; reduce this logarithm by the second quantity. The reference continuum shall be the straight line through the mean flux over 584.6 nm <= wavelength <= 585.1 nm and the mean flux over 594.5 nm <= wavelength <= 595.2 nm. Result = 5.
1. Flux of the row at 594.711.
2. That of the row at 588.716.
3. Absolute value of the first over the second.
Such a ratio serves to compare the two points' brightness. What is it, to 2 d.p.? 1.25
